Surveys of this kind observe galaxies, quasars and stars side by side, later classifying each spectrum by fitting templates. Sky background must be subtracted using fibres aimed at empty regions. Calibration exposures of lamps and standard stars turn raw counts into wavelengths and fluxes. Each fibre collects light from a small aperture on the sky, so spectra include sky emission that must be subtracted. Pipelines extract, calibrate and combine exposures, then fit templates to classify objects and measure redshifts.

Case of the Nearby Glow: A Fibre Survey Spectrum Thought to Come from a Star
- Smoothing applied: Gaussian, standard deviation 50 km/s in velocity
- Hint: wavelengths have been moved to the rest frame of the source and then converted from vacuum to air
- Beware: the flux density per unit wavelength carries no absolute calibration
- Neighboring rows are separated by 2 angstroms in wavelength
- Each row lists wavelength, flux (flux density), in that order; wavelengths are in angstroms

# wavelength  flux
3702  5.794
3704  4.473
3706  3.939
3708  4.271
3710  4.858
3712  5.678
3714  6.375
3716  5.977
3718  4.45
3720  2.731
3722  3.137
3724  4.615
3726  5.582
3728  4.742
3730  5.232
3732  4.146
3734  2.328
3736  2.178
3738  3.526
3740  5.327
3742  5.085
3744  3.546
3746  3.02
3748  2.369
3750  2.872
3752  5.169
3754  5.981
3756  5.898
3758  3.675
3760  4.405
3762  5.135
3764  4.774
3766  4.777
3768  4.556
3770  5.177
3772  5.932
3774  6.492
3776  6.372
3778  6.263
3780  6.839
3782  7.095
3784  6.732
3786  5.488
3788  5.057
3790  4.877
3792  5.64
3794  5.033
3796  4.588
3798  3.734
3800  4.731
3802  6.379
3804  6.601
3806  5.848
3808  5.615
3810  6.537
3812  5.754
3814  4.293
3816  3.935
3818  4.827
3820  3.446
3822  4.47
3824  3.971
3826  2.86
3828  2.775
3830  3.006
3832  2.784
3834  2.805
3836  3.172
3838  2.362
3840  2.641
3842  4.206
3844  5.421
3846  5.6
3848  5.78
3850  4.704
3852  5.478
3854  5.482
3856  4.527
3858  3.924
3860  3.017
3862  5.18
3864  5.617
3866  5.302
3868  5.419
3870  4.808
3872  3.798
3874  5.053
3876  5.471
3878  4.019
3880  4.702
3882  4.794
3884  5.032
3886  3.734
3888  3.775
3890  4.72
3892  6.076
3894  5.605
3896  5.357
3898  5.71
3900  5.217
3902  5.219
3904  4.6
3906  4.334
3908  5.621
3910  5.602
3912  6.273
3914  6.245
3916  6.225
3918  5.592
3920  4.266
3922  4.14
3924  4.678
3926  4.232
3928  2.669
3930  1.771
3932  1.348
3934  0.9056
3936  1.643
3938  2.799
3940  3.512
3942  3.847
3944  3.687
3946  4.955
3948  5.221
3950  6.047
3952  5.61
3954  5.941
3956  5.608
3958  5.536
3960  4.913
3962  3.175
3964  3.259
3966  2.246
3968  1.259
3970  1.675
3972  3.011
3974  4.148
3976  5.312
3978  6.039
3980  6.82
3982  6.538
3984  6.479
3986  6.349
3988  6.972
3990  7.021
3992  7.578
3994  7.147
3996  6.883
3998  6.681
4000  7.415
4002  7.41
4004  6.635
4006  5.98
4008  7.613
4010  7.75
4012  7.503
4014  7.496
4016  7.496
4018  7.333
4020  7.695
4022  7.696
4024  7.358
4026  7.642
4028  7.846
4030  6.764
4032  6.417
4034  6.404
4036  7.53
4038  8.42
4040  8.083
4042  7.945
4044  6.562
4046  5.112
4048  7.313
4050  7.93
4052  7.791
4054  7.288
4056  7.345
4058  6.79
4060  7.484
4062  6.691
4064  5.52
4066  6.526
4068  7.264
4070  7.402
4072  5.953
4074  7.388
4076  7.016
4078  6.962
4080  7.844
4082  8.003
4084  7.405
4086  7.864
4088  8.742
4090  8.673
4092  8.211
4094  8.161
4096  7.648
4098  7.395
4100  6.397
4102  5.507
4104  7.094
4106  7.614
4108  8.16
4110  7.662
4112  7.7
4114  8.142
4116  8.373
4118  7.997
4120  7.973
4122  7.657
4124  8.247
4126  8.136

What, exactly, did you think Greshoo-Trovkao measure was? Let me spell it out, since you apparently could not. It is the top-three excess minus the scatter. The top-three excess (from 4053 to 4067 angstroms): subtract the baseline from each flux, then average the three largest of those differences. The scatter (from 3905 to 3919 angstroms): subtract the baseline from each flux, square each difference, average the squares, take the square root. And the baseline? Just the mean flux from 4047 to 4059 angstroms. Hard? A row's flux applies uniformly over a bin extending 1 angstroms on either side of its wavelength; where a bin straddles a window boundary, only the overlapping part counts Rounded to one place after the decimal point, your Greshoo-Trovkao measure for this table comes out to -1.9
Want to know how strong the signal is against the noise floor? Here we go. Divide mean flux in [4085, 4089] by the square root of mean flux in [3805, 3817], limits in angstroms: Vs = 3.6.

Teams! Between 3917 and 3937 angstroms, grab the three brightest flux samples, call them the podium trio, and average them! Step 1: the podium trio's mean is 4.8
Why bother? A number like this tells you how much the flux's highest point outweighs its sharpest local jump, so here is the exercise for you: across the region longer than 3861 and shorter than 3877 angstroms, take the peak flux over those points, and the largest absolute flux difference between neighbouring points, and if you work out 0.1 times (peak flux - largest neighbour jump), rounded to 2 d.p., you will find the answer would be 0.44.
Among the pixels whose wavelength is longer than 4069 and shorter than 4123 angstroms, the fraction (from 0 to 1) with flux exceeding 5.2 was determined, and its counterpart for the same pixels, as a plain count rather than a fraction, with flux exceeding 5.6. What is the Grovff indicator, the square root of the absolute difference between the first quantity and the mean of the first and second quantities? 3.5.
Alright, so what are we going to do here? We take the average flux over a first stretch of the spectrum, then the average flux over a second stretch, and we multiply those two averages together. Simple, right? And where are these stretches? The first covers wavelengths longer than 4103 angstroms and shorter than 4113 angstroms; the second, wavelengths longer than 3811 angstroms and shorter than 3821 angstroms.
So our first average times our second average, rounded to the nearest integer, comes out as 34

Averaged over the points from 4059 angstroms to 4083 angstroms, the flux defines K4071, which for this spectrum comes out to 7.0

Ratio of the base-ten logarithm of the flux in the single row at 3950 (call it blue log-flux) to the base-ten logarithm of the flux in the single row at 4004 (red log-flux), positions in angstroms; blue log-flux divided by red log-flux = 0.95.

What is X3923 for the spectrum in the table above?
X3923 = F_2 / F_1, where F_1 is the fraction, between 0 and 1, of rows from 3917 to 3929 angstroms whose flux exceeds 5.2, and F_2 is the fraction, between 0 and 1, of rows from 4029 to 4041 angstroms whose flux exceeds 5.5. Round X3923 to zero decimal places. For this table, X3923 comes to 6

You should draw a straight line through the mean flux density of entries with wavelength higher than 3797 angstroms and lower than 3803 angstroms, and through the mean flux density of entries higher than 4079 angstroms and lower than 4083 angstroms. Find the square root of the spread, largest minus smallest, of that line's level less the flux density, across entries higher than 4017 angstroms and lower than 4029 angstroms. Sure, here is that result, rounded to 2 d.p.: 0.67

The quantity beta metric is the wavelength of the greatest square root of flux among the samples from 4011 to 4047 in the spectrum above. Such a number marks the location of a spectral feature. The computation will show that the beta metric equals 4038 angstroms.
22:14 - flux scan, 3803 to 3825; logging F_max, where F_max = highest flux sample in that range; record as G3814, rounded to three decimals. 6.601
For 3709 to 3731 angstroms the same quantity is 6.375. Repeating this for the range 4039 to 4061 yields 8.083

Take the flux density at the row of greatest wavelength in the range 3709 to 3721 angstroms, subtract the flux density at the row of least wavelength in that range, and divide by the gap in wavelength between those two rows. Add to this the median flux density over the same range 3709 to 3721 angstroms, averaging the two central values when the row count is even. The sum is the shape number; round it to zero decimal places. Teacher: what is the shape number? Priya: 5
